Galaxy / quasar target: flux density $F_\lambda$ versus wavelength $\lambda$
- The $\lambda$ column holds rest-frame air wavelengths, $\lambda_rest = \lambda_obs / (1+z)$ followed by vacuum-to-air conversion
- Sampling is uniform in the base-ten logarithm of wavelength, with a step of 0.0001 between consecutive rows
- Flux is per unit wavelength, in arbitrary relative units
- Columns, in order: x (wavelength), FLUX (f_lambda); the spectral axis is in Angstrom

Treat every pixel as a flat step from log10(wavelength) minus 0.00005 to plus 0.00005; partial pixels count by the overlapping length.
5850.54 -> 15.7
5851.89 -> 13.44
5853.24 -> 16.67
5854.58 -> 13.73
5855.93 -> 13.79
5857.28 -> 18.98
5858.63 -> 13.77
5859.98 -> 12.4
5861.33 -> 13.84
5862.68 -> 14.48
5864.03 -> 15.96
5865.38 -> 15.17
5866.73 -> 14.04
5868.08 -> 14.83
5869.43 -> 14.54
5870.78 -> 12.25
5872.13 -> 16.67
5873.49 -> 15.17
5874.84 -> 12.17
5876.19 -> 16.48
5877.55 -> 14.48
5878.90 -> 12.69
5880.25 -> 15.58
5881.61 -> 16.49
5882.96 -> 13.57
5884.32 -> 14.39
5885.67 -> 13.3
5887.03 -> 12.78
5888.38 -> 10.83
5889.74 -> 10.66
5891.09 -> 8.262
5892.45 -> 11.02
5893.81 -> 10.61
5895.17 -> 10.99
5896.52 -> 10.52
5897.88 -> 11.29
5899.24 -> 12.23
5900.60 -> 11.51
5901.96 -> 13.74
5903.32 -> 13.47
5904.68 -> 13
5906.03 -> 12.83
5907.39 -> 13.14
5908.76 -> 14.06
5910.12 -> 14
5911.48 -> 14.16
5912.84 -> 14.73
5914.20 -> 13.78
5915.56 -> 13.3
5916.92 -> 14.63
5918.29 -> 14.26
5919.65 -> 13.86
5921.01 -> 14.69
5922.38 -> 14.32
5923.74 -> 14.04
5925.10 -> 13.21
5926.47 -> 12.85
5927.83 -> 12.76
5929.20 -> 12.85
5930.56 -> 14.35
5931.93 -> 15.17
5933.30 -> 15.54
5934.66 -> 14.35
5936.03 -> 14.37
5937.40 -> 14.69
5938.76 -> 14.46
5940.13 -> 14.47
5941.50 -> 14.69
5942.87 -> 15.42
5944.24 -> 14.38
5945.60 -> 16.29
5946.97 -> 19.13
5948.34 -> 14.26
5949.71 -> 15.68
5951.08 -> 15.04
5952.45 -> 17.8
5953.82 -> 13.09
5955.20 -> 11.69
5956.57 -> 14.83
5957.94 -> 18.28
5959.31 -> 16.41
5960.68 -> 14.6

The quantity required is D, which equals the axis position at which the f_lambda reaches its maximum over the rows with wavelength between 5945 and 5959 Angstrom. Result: 5946.97 Angstrom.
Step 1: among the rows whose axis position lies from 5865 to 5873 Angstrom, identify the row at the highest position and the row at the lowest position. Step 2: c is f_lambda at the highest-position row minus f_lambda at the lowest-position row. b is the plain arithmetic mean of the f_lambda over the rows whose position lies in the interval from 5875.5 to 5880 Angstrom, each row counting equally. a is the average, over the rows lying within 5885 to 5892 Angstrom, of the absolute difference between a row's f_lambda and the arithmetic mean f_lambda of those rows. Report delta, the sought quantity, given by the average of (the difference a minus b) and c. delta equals -5.8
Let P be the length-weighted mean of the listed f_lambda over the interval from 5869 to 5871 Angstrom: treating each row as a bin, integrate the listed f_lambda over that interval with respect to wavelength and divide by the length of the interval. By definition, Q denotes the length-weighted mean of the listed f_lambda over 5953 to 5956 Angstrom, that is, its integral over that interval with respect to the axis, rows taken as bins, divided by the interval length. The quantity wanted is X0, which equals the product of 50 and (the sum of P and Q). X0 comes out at 1311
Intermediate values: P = 13.5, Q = 12.7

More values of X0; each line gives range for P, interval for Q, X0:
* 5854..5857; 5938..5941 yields 1447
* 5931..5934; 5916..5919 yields 1480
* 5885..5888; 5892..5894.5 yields 1180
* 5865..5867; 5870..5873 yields 1456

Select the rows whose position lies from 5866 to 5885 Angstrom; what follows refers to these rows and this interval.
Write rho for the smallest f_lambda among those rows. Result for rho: 12.17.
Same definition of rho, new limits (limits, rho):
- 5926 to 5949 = 12.76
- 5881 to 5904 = 8.262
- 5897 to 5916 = 11.29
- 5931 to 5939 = 14.35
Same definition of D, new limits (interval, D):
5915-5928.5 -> 5921.01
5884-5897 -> 5884.32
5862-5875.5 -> 5872.13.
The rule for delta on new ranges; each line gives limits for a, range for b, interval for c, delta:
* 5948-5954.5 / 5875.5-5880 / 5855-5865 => -5.6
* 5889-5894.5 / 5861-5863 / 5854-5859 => -6.6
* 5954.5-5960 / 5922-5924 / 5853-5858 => -4.9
